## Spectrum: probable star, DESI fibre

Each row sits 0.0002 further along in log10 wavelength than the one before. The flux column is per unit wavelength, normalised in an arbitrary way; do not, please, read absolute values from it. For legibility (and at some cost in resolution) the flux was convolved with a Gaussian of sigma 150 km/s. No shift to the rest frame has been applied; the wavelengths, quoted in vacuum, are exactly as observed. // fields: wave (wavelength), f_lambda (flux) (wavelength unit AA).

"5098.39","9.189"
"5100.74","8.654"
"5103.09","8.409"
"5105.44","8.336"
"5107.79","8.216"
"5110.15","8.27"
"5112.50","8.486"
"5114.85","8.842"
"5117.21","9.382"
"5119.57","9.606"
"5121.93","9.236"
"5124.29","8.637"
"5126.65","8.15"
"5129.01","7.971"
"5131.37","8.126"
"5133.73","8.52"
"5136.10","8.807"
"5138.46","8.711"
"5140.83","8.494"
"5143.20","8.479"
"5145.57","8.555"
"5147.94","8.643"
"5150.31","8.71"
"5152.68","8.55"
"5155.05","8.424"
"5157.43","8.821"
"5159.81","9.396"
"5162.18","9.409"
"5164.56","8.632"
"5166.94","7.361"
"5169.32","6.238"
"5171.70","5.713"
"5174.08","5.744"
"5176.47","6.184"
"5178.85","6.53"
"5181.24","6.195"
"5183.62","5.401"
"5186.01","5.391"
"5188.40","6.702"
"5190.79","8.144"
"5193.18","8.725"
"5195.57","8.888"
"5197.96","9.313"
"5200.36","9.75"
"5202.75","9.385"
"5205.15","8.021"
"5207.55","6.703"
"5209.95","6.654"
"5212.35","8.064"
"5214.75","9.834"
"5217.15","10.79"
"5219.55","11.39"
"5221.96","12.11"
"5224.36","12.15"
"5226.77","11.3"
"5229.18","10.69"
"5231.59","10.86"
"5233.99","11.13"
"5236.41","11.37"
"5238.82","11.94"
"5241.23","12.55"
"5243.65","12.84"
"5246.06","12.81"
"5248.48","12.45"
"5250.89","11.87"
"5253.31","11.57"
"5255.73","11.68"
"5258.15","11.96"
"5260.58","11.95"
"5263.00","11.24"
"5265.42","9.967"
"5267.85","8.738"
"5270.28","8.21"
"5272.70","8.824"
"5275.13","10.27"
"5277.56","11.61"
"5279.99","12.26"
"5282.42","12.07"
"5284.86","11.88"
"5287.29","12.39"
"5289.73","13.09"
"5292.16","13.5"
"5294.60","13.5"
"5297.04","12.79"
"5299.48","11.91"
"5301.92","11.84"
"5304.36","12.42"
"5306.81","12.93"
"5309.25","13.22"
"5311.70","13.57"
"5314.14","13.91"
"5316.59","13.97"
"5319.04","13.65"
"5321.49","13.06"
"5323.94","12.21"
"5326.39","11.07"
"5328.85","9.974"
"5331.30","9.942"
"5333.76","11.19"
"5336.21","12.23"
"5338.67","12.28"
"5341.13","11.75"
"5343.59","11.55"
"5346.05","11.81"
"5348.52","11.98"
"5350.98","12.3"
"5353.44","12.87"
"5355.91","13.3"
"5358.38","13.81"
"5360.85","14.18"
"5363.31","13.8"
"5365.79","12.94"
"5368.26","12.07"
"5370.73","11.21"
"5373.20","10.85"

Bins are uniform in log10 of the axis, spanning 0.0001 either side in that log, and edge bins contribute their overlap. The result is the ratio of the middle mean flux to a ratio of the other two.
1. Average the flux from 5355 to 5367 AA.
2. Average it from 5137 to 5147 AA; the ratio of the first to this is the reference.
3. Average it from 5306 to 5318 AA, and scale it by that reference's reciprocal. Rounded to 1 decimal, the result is 8.5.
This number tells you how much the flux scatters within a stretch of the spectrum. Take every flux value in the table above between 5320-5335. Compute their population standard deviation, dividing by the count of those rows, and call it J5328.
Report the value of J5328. 1.1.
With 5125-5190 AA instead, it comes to 1.3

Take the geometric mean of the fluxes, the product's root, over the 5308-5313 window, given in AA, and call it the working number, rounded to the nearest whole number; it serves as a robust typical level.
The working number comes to 13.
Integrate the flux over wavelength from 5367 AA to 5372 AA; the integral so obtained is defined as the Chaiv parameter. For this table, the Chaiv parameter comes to 58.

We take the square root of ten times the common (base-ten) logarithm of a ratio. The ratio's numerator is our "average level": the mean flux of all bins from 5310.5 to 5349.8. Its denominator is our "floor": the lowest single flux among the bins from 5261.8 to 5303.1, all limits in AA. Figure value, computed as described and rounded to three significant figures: 1.30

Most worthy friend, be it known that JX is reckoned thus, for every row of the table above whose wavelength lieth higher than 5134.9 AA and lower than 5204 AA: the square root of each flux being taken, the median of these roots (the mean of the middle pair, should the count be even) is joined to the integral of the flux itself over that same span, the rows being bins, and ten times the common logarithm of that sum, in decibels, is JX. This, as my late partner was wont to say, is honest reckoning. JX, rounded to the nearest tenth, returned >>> 27.4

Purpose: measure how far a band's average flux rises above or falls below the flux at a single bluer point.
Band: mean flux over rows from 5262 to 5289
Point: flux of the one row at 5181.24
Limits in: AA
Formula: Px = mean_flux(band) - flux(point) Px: 4.5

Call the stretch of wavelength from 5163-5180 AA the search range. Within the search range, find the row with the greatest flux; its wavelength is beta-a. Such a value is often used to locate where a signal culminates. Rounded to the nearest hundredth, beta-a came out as 5164.56 AA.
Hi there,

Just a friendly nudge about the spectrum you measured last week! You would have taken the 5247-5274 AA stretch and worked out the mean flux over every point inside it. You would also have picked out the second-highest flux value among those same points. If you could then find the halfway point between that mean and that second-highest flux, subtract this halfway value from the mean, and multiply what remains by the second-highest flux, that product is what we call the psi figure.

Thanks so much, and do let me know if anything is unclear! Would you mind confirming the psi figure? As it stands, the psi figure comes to -7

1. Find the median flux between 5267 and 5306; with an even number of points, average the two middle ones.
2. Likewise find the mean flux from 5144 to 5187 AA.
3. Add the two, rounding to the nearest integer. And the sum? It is 19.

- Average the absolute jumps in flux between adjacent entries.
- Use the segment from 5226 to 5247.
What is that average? 0.35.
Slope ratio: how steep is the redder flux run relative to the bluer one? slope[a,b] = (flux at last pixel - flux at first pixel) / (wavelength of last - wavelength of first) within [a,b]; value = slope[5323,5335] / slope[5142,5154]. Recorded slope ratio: -13.9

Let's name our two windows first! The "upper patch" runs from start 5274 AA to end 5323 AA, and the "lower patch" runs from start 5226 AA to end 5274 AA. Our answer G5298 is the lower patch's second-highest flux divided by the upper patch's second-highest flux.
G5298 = 0.92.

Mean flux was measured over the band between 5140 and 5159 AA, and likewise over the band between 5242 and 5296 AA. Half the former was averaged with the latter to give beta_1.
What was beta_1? 7.9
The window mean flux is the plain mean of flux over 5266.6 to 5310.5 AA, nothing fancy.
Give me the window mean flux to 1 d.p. 11.7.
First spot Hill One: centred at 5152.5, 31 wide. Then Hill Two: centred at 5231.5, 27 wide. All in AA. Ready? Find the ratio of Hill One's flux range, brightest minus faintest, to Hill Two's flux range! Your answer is 1.0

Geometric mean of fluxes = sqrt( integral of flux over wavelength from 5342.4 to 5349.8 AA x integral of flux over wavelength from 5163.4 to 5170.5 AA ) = 68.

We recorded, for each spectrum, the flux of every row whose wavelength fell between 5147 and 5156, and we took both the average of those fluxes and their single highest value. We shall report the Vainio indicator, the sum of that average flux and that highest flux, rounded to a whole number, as 17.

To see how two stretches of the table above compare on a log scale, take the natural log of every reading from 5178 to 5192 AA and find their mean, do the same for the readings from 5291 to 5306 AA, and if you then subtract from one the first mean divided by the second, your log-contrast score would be 0.27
